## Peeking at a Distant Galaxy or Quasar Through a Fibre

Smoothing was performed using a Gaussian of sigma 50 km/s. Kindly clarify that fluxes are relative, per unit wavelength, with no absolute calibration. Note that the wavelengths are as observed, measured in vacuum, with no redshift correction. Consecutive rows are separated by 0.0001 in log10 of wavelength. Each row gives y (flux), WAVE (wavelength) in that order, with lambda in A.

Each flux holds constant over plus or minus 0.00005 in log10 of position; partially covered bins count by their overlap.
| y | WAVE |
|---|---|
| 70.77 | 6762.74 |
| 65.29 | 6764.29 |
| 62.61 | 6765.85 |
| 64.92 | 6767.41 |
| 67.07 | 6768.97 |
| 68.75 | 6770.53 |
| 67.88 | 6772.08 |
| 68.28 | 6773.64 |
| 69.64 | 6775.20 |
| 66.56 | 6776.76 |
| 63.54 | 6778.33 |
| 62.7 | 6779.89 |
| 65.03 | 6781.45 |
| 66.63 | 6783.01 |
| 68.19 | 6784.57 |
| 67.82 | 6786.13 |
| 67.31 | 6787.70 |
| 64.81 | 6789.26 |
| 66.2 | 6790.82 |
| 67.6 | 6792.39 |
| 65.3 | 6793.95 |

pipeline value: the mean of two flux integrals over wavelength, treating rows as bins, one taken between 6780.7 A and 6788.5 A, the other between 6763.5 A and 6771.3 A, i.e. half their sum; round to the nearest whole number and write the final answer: 518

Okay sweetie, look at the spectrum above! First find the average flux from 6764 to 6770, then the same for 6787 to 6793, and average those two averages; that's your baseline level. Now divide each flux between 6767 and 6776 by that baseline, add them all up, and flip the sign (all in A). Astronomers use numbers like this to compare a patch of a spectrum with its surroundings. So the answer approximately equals -6.2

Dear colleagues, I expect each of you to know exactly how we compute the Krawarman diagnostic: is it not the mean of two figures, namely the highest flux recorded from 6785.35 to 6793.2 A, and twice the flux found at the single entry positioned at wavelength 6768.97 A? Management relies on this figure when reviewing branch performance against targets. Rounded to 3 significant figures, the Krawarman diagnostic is 101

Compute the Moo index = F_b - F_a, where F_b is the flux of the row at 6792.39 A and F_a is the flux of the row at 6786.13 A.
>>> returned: -0.2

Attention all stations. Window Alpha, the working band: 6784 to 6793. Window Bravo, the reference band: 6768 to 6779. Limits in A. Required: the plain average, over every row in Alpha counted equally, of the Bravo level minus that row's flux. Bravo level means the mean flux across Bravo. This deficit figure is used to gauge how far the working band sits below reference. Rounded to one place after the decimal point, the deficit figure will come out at 0.4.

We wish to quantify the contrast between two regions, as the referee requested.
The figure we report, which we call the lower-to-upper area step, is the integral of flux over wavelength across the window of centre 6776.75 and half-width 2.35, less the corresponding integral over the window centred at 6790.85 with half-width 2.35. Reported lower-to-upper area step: 1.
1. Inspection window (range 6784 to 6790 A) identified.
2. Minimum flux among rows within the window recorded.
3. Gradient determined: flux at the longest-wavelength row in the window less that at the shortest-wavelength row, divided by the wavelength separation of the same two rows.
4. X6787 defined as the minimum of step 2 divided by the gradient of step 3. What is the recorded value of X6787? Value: -90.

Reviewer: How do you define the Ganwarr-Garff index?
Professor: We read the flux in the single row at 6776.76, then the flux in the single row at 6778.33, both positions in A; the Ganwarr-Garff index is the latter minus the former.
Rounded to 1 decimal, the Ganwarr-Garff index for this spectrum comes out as -3.0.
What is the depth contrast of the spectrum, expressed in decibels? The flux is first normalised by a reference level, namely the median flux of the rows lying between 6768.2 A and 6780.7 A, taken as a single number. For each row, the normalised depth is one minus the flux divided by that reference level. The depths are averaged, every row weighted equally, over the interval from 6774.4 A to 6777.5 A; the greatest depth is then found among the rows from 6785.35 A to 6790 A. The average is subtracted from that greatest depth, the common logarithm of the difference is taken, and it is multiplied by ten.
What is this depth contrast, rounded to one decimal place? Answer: -13.1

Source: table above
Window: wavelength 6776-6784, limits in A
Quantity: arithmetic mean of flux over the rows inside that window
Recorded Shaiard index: 64.9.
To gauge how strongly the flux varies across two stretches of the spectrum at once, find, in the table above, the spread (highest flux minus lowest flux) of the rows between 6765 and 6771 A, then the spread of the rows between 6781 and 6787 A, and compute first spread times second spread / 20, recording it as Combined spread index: 1.0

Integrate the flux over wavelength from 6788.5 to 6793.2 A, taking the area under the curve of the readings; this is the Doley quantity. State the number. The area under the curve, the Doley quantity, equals 311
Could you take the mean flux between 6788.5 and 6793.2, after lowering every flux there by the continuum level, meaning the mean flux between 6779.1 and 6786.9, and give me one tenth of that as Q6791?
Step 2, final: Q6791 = 0.01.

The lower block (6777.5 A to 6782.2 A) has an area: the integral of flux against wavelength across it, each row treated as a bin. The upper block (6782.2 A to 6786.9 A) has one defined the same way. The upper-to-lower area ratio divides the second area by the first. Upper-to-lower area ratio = 1.06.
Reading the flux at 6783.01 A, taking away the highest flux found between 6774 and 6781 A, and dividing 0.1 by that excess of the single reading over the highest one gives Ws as -0.03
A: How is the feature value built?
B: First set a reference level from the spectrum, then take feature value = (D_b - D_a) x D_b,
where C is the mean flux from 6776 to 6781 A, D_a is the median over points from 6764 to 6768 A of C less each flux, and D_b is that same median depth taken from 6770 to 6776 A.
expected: 15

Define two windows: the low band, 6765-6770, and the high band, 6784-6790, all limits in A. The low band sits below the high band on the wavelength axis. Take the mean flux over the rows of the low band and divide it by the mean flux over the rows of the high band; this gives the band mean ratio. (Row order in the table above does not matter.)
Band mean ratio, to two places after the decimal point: 0.97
